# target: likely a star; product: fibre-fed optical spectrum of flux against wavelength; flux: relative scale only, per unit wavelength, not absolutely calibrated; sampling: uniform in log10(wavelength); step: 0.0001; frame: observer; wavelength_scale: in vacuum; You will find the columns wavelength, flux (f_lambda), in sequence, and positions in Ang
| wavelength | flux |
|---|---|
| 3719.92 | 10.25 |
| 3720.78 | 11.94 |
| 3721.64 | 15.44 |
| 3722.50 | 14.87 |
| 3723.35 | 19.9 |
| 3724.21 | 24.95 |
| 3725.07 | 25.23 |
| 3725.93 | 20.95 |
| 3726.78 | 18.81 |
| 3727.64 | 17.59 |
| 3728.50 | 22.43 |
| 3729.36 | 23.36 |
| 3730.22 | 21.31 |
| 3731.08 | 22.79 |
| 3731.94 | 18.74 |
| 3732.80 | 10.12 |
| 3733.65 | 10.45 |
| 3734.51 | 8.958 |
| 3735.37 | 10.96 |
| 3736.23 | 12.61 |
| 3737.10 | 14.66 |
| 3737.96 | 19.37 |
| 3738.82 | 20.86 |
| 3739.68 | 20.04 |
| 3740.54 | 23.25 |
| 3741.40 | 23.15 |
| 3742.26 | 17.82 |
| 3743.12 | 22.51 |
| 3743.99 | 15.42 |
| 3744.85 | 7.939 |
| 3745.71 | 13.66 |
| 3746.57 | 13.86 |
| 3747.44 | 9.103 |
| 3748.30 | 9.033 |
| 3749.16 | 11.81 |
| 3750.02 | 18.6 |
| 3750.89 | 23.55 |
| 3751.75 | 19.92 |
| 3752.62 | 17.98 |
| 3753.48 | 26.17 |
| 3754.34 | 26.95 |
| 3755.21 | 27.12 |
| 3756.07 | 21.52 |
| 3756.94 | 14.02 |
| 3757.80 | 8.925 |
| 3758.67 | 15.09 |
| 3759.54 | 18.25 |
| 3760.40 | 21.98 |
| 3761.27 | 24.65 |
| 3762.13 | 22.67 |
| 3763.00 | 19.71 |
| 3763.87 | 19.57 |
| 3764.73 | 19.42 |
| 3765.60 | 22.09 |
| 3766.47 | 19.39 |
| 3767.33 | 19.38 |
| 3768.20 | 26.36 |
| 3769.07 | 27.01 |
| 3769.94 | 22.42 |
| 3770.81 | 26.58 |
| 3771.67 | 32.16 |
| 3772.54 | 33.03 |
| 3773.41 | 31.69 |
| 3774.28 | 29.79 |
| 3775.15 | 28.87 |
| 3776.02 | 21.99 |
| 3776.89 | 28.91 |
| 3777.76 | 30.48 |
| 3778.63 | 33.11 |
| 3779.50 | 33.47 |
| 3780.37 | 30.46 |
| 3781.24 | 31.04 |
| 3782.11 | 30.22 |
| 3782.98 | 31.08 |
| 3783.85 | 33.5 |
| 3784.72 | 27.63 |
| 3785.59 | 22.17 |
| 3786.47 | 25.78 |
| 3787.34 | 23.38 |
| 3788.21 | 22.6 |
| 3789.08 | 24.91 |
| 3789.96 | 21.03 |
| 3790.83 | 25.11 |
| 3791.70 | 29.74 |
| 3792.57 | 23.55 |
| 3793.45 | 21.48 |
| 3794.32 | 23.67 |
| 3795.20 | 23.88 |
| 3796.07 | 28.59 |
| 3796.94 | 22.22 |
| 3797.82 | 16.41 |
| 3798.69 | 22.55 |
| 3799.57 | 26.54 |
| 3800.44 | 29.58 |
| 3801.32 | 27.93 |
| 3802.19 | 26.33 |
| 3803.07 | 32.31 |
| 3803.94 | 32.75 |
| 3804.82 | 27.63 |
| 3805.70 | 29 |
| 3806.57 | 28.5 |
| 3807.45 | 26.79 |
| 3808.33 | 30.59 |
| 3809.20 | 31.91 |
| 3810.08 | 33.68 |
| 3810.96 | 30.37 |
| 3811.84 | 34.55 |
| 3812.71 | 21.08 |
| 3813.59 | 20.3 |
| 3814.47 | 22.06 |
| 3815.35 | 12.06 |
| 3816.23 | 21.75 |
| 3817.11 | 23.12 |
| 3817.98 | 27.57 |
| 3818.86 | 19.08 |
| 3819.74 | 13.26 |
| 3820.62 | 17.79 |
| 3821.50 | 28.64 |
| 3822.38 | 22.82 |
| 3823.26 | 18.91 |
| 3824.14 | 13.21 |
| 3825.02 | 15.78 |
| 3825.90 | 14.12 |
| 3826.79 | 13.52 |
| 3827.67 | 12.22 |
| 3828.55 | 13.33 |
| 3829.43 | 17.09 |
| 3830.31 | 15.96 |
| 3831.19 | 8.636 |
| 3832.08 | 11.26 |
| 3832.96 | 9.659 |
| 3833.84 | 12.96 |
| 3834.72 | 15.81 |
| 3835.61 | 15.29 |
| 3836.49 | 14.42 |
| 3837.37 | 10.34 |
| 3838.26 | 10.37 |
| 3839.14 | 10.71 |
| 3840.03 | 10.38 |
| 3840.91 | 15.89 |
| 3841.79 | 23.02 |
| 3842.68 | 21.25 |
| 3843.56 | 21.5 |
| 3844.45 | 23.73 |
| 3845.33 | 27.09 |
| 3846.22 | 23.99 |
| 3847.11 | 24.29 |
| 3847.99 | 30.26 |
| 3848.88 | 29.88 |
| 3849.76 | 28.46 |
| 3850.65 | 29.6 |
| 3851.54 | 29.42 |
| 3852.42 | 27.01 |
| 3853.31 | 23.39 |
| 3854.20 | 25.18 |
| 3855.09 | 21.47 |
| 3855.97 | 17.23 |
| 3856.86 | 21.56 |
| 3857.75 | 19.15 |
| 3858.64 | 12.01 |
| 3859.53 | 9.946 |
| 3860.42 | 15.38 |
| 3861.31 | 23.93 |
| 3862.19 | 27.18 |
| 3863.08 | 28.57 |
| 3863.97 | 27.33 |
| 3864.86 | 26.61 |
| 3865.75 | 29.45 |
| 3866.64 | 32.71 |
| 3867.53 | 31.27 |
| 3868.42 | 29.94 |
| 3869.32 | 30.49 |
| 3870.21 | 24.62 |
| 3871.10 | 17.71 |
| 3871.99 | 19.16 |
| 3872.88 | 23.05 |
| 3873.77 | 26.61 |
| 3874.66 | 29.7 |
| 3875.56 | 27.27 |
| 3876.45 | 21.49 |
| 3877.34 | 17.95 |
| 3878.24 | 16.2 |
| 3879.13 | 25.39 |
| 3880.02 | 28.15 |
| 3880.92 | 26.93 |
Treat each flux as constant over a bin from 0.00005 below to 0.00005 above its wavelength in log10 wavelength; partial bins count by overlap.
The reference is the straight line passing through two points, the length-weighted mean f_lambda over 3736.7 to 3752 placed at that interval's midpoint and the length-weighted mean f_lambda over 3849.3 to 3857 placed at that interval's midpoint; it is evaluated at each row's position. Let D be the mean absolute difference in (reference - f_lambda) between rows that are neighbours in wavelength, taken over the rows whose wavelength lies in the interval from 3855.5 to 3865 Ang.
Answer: 3.7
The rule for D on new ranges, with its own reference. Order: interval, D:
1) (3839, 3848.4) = 3.0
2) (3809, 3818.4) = 5.1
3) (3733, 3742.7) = 2.3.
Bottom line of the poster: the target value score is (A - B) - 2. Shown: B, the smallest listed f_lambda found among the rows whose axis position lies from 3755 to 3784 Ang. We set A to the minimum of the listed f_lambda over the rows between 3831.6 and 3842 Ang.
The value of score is -1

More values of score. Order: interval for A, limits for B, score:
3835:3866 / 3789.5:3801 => -8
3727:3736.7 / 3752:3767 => -2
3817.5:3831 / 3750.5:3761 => 1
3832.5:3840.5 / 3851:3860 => -2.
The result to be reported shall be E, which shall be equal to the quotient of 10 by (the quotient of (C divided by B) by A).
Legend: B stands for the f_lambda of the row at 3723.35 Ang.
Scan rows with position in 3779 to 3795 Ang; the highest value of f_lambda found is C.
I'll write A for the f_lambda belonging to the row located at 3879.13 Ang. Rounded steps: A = 25.39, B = 19.9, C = 33.5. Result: 151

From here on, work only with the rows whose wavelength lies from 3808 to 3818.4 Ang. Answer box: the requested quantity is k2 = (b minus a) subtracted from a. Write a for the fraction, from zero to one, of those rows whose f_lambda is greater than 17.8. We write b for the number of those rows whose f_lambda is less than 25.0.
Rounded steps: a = 0.92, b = 6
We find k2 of -4.2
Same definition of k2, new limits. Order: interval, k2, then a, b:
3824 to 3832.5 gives -10.0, 0.00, 10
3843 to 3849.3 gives -2.0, 1.00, 4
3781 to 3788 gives 0.0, 1.00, 2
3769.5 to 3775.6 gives 1.0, 1.00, 1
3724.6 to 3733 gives -7.4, 0.80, 9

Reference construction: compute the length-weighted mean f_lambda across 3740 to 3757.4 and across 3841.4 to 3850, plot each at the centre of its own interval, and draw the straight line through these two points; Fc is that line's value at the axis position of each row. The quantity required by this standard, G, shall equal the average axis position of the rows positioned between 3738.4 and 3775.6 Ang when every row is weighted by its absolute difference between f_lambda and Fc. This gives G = 3758.7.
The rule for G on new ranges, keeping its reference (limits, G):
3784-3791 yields 3787.2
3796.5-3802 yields 3799.8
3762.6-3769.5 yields 3767.9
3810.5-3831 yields 3822.0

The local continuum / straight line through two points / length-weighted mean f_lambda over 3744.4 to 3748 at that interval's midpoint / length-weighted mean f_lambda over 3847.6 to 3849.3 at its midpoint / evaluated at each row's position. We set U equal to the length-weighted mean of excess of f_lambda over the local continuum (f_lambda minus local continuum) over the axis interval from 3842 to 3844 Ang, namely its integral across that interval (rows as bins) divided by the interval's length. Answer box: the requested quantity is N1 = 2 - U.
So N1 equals 9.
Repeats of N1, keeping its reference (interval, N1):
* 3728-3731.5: -12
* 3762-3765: -4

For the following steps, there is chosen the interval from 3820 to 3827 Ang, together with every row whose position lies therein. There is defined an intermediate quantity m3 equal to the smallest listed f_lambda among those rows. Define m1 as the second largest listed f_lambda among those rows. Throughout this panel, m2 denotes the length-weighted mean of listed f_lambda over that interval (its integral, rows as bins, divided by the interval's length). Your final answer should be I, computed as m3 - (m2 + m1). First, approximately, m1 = 22.82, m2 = 18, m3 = 13.21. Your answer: -27.7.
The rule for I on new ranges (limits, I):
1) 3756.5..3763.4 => -31.9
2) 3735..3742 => -30.4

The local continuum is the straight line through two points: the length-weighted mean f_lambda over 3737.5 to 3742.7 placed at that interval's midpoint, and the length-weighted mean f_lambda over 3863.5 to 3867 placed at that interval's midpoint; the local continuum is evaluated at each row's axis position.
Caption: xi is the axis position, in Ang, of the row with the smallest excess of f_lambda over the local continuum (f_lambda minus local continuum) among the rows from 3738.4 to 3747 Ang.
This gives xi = 3744.85 Ang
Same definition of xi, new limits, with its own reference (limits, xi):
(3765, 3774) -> 3767.33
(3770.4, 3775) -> 3770.81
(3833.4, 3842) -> 3840.03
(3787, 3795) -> 3789.96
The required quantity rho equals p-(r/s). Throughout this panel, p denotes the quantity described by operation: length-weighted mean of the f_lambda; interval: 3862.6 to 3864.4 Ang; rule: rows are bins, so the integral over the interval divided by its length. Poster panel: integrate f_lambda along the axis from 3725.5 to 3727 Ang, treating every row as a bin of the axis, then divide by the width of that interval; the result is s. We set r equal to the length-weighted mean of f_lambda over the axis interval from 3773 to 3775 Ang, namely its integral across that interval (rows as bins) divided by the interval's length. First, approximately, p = 27.9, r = 30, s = 20.1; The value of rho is 26.4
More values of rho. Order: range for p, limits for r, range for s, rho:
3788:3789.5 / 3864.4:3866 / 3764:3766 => 22.6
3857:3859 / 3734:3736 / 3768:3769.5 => 16.2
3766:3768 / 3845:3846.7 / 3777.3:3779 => 19.5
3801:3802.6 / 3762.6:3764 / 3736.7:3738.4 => 26.0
